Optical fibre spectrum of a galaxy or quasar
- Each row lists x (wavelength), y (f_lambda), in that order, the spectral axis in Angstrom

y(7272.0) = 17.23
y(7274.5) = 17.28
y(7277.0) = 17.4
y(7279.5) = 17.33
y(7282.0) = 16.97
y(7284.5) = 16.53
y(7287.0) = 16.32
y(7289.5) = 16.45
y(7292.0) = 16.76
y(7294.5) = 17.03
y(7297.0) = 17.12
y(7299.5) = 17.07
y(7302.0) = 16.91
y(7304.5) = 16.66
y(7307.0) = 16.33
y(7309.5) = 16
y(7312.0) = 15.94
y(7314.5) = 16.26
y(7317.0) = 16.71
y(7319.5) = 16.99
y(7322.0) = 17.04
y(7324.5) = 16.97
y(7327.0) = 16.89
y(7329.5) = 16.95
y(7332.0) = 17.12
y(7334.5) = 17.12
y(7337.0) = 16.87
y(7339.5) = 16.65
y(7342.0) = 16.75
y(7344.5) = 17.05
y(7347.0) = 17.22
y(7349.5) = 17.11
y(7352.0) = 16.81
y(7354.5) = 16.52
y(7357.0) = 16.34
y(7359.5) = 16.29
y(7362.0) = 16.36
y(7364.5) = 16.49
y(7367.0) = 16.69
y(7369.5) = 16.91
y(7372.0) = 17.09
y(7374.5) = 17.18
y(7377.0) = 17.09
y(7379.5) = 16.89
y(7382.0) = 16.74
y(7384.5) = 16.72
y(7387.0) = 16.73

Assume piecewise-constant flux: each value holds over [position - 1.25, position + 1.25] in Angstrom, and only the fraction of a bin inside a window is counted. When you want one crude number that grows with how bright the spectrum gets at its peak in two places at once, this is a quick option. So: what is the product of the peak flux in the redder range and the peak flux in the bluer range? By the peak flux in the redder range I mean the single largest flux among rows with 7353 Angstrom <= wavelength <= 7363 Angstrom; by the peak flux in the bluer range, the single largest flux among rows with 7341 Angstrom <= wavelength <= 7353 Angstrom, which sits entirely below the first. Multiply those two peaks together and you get 284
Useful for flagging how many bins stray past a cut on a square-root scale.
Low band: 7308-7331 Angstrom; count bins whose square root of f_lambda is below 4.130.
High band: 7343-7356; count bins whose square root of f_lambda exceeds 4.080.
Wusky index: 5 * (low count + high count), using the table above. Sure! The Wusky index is 65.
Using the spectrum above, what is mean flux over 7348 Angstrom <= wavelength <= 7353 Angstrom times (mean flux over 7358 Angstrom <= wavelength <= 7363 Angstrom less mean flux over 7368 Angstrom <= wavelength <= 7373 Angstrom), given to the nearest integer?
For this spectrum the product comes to -11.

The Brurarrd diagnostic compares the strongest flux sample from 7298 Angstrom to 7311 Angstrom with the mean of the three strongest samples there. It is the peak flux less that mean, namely 0.19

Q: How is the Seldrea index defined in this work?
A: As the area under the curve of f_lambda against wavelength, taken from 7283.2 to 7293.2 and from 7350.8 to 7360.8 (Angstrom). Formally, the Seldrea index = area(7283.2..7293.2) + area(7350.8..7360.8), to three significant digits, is 330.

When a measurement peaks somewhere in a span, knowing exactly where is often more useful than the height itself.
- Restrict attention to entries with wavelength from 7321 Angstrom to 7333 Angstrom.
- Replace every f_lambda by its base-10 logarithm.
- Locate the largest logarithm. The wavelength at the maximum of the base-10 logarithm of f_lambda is 7332.0 Angstrom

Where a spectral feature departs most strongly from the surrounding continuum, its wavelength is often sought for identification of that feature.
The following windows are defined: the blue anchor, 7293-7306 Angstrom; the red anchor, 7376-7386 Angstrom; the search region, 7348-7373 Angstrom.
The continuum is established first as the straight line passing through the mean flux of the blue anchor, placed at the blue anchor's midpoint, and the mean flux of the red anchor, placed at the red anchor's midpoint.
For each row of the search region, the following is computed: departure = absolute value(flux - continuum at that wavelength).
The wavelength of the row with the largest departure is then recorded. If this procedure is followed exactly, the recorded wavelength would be 7359.5 Angstrom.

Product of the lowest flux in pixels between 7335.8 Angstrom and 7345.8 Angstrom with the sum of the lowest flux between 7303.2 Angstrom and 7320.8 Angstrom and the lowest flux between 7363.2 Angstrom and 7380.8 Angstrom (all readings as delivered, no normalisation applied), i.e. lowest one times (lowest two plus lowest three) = 540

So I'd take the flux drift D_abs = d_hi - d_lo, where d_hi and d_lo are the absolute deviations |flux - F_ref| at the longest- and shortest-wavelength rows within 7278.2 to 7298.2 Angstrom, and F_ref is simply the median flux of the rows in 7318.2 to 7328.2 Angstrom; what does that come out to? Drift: -0.21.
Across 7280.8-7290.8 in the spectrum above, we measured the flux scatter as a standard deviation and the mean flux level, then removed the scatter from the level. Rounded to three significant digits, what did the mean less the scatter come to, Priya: 16.3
